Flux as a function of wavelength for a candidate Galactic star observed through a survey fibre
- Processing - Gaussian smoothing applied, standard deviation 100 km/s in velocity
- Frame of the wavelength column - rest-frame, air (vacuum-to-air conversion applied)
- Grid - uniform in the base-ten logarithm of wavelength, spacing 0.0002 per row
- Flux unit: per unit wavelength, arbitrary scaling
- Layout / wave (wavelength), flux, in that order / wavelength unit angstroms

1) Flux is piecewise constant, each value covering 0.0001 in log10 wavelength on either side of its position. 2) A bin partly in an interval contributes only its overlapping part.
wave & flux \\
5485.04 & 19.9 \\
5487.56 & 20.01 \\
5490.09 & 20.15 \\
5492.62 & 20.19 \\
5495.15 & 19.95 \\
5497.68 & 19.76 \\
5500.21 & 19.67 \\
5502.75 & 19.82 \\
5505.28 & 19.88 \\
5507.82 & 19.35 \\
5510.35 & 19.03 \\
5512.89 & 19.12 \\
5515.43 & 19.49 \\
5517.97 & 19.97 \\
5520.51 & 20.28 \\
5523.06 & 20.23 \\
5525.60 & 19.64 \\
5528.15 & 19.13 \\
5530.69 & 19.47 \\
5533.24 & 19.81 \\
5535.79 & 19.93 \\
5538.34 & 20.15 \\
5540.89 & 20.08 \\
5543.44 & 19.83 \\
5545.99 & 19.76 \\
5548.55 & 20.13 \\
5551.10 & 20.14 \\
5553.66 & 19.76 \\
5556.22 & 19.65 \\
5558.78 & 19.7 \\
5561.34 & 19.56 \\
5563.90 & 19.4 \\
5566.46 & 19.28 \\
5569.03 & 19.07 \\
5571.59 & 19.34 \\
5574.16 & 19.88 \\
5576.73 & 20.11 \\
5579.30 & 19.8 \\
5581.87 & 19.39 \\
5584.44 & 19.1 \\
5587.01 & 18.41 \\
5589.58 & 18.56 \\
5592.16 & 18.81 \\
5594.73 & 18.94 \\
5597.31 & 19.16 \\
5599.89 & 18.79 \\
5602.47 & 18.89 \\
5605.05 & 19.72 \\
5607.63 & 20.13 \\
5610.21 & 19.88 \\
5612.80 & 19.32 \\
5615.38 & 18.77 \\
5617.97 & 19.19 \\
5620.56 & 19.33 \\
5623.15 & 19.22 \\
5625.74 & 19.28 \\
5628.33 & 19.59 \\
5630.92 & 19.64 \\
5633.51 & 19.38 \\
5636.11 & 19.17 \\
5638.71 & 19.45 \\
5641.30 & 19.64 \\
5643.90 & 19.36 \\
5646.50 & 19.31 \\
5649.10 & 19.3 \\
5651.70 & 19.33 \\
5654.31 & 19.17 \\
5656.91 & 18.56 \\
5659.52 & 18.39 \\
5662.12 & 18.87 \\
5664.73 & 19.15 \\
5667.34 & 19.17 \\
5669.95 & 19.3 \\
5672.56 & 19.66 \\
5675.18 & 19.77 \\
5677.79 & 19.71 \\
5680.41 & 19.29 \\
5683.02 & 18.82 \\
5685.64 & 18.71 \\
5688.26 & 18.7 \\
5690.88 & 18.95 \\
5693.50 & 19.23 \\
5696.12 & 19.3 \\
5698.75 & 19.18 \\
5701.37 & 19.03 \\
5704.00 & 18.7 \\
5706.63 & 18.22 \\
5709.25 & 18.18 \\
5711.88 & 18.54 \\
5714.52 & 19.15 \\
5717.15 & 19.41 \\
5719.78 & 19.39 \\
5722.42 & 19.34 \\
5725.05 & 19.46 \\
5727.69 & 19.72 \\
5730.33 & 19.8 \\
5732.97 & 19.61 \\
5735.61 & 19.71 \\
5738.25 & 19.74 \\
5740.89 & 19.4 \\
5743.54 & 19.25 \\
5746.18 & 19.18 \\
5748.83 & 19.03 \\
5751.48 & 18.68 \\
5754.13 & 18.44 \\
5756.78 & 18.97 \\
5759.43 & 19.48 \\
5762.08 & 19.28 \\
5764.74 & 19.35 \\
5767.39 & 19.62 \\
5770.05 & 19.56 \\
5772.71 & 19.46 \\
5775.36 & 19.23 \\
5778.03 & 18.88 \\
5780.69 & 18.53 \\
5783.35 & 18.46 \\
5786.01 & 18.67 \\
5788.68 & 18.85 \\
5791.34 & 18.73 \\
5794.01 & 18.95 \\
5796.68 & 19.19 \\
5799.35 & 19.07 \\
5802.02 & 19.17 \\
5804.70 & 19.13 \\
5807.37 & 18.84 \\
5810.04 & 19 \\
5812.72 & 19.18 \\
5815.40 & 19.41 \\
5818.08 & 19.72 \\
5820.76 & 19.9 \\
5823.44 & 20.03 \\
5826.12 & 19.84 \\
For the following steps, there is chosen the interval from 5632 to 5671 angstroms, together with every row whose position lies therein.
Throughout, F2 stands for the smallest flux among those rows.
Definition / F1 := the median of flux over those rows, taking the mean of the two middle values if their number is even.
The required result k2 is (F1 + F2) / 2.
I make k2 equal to 18.8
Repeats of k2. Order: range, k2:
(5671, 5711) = 18.6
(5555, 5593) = 18.9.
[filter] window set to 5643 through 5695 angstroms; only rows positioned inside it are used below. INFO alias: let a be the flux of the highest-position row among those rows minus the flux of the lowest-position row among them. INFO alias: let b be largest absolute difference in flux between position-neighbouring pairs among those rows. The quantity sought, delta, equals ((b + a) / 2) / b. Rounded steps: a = -0.1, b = 0.61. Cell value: 0.4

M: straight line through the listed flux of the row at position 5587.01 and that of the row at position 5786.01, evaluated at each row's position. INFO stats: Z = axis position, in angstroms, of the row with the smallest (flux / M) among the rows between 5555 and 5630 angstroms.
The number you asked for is 5587.01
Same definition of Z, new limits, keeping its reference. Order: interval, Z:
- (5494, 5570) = 5569.03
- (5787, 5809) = 5791.34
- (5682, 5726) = 5709.25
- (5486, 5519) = 5510.35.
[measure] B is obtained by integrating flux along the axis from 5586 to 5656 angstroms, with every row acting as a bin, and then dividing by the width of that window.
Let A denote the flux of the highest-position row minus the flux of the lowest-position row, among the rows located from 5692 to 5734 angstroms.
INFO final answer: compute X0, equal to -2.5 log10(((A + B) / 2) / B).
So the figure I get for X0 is 0.73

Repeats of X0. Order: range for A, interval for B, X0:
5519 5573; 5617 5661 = 0.81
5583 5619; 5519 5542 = 0.75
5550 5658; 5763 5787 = 0.85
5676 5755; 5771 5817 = 0.83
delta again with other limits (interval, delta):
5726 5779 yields -0.3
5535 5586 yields -0.3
